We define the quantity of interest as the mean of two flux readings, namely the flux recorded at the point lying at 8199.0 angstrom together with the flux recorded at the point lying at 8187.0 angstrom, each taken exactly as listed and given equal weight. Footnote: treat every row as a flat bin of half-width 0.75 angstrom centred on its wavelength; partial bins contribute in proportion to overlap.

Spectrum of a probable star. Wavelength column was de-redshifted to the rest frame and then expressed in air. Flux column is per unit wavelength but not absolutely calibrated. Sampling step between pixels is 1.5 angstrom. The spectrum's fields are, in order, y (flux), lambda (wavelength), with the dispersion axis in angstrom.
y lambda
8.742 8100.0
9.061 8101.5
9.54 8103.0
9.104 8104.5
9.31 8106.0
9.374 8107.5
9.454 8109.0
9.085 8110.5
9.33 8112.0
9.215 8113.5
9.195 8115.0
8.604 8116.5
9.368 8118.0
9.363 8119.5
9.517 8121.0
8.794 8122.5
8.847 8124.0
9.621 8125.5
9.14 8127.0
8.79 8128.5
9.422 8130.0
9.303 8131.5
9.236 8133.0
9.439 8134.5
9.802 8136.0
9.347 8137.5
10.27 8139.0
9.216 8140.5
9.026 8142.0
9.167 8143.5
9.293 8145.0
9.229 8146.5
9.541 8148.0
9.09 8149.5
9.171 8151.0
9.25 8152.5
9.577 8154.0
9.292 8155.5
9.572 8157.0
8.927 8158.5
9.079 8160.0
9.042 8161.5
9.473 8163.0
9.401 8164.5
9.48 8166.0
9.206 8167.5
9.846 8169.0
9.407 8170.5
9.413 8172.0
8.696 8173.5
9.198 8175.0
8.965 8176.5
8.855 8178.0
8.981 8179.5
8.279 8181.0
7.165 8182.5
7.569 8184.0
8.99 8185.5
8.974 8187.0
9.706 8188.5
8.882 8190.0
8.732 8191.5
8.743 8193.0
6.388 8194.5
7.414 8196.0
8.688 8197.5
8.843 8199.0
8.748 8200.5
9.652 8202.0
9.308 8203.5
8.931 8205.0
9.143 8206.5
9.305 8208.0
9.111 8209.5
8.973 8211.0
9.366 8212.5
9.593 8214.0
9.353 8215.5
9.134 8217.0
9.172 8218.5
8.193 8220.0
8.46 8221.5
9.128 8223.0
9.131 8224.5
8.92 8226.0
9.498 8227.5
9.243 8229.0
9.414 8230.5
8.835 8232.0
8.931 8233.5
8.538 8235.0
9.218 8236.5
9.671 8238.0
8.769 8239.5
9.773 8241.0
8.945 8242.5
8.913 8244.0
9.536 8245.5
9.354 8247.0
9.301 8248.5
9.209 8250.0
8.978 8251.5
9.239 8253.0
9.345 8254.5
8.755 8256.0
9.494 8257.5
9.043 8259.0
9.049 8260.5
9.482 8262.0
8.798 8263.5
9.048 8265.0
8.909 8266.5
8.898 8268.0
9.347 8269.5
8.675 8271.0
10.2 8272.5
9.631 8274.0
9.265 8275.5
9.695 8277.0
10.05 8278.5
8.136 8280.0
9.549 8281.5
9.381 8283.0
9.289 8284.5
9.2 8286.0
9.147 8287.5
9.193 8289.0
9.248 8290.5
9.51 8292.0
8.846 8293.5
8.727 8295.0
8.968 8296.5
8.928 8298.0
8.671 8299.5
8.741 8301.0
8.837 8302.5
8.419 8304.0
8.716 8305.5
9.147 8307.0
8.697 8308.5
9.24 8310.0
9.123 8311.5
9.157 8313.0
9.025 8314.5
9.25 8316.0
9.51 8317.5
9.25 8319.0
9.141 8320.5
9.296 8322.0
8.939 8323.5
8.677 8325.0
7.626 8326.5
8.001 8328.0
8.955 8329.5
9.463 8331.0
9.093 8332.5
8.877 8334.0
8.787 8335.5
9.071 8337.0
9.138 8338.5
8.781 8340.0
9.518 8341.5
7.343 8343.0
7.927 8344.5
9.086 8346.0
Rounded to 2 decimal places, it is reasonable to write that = 8.91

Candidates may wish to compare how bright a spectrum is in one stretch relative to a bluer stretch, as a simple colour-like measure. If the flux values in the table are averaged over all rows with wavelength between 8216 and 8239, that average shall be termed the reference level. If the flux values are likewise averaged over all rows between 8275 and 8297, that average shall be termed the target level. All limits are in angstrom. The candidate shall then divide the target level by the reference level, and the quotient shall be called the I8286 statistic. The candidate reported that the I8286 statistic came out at 1.02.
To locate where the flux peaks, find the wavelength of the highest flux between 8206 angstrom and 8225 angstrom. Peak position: 8214.0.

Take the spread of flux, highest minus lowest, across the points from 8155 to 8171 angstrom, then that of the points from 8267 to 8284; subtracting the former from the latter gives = 1.1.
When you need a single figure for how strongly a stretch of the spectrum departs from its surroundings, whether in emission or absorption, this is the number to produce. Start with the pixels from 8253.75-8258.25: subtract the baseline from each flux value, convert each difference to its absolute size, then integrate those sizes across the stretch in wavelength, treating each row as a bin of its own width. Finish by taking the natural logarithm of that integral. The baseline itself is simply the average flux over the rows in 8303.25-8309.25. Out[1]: 0.7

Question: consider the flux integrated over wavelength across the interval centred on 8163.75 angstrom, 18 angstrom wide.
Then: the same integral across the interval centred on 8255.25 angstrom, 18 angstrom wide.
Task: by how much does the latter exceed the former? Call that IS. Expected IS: -3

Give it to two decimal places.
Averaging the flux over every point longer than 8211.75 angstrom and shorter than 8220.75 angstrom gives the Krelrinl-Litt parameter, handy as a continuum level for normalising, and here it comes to 9.14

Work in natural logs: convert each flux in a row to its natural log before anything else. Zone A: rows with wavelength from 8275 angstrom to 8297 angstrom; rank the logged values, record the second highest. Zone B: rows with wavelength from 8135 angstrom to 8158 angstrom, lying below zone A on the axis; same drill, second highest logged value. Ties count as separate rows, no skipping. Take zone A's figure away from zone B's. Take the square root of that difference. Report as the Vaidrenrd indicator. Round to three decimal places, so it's 0.105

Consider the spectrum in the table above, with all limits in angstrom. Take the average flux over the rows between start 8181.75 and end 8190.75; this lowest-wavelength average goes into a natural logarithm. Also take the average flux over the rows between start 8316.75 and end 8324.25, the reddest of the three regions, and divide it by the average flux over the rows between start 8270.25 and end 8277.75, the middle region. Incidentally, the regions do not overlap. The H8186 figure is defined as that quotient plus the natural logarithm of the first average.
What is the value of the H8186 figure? 3.12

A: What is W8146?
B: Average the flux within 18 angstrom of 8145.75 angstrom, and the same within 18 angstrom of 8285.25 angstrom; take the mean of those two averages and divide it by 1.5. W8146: 6.16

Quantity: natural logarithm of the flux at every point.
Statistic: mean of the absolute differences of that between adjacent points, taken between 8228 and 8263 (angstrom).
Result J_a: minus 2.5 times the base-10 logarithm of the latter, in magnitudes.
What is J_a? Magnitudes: 3.4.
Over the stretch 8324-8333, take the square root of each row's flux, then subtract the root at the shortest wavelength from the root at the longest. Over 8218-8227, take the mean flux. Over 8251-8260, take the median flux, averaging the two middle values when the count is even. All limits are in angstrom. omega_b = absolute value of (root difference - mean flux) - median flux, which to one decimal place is -0.4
